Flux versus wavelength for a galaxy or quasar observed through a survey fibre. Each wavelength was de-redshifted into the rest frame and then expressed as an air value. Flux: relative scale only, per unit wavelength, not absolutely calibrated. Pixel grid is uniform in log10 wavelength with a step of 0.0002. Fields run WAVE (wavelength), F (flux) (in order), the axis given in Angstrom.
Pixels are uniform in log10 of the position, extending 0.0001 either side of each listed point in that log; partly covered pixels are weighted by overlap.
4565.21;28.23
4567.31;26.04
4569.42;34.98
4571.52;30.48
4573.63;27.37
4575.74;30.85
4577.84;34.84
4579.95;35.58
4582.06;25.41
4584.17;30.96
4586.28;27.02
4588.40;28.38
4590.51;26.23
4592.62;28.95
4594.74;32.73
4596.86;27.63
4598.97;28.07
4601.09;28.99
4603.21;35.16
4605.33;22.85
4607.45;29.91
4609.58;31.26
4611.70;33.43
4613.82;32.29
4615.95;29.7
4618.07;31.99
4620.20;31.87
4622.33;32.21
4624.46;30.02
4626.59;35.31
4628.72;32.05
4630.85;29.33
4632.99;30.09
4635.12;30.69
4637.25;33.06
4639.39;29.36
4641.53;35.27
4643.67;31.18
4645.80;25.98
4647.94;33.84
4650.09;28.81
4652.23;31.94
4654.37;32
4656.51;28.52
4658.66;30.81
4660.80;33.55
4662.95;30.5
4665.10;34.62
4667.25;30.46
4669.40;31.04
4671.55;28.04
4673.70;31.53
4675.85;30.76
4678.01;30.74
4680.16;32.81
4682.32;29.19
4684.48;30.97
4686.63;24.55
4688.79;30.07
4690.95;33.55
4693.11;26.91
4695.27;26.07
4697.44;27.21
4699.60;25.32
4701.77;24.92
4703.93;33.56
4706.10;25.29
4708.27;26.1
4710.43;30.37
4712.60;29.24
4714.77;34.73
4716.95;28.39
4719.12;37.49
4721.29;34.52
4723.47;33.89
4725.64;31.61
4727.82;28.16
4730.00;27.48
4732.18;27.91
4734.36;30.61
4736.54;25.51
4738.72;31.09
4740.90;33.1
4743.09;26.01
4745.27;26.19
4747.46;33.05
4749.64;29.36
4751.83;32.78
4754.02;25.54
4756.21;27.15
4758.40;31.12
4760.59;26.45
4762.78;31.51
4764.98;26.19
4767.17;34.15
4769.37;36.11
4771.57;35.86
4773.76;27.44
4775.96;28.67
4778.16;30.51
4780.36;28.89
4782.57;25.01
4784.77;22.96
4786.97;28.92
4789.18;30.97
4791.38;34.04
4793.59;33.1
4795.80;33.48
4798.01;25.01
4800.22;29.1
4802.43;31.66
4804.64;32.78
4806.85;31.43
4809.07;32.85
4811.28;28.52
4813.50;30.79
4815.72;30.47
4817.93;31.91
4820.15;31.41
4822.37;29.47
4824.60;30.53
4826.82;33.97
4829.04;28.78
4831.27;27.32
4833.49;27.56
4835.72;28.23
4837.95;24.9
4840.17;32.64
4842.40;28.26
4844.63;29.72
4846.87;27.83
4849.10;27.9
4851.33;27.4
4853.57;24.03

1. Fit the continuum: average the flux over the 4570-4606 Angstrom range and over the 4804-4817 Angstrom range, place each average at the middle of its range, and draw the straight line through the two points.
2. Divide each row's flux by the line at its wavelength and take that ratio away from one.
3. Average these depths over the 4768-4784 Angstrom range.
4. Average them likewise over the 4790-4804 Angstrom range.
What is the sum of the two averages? 0.016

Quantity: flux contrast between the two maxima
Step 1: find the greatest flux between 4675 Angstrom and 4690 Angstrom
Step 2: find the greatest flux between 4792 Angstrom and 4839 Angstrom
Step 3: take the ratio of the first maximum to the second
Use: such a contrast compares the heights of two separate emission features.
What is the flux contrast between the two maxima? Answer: 0.97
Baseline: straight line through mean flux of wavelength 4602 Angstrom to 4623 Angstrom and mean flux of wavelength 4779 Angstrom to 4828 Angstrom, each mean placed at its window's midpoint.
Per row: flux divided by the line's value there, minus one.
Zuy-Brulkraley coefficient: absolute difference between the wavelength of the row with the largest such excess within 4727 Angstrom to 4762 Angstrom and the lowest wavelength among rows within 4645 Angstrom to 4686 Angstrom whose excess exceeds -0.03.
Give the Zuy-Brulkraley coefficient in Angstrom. 93.0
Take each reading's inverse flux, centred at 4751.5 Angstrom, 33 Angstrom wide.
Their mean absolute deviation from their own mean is 0.0035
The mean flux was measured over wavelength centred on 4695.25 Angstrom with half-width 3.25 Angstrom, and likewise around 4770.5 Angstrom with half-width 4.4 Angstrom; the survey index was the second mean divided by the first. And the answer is 1.25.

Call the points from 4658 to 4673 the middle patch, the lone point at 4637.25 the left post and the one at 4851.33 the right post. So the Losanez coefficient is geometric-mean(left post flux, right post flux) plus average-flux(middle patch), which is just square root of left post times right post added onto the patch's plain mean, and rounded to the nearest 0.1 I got 61.4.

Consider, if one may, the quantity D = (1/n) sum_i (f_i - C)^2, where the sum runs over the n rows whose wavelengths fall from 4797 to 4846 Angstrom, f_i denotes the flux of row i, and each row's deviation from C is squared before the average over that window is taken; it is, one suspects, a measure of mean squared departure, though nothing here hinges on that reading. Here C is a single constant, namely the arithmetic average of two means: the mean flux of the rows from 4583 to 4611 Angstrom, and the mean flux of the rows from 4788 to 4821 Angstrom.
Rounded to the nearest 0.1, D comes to 5.7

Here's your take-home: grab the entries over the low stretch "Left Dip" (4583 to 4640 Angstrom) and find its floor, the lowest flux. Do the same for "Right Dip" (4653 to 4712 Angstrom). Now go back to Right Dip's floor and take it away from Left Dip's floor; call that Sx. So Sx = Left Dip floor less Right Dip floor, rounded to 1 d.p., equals -1.7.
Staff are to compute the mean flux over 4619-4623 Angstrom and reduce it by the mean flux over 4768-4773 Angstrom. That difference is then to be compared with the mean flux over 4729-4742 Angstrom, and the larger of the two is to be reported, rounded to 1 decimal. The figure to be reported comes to 29.3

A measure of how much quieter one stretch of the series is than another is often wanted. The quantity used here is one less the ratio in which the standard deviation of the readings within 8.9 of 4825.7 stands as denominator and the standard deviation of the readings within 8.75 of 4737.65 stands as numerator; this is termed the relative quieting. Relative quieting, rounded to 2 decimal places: -0.22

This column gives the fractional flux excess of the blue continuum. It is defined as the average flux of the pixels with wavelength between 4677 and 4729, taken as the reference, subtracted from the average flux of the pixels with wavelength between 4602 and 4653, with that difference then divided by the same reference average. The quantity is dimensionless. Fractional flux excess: 0.04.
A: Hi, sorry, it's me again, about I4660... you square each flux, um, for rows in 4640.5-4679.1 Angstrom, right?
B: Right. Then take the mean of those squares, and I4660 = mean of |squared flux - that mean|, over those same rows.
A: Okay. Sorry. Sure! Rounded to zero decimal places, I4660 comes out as 106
